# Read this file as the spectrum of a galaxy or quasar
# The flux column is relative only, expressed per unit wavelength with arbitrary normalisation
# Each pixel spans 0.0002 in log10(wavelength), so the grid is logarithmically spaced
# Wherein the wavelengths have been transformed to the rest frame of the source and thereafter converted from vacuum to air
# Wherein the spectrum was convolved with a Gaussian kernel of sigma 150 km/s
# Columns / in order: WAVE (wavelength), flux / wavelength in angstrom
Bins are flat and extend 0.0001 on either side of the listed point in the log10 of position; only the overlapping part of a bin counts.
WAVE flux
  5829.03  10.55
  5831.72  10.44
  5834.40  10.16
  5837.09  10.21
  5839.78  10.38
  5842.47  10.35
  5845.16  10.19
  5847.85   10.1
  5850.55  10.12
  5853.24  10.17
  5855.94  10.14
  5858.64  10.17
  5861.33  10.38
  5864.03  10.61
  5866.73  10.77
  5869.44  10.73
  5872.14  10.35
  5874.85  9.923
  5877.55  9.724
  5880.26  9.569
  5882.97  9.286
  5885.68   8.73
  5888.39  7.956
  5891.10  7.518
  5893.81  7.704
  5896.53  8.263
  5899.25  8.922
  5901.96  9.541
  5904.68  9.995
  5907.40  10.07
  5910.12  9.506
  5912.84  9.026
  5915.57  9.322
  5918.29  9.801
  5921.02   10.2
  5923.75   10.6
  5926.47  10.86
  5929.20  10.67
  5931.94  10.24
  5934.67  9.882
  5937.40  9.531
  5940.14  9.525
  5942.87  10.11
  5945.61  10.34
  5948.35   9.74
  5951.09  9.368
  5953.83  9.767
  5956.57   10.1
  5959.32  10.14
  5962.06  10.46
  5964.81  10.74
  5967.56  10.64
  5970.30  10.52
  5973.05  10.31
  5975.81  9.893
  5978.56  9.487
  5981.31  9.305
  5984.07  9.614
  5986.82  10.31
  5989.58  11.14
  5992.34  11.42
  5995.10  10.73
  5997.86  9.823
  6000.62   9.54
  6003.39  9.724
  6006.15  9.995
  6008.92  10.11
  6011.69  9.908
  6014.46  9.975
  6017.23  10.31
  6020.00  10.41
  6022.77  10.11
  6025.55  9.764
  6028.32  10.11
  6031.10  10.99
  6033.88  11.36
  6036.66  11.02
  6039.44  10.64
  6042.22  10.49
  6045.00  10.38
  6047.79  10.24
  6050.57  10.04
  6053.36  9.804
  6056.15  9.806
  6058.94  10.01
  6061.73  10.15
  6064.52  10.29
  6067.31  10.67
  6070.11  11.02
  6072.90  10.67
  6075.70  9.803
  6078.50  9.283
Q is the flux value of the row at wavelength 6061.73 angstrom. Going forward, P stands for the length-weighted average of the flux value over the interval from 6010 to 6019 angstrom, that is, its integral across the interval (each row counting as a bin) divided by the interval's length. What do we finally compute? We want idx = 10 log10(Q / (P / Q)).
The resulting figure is 10.09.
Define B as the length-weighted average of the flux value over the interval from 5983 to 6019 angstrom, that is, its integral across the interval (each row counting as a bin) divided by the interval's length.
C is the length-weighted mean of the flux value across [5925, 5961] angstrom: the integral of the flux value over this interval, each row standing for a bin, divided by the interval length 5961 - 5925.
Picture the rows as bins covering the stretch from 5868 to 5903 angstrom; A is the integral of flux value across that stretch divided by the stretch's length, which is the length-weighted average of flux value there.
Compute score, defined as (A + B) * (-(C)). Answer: -194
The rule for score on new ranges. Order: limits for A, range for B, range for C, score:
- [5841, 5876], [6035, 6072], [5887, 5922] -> -187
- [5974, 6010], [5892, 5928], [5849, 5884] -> -199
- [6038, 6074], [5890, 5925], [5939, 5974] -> -199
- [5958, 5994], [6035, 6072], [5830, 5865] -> -212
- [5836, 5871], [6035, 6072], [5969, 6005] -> -210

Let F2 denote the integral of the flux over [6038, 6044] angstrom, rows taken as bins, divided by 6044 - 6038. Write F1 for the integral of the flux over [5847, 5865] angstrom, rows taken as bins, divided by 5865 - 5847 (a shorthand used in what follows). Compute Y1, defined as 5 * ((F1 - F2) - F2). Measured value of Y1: -54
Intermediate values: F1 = 10.2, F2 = 10.6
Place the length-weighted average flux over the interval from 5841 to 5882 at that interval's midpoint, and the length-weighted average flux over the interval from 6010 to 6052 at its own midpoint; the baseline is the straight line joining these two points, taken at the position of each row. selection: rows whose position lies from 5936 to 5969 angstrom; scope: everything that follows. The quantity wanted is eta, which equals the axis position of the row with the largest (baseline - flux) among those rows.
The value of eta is 5951.09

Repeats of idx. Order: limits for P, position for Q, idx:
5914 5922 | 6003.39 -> 9.88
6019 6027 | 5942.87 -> 10.06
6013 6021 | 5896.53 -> 8.25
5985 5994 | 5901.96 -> 9.22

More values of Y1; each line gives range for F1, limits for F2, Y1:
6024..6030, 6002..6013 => -49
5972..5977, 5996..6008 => -48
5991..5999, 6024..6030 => -46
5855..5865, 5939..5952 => -47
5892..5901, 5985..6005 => -62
